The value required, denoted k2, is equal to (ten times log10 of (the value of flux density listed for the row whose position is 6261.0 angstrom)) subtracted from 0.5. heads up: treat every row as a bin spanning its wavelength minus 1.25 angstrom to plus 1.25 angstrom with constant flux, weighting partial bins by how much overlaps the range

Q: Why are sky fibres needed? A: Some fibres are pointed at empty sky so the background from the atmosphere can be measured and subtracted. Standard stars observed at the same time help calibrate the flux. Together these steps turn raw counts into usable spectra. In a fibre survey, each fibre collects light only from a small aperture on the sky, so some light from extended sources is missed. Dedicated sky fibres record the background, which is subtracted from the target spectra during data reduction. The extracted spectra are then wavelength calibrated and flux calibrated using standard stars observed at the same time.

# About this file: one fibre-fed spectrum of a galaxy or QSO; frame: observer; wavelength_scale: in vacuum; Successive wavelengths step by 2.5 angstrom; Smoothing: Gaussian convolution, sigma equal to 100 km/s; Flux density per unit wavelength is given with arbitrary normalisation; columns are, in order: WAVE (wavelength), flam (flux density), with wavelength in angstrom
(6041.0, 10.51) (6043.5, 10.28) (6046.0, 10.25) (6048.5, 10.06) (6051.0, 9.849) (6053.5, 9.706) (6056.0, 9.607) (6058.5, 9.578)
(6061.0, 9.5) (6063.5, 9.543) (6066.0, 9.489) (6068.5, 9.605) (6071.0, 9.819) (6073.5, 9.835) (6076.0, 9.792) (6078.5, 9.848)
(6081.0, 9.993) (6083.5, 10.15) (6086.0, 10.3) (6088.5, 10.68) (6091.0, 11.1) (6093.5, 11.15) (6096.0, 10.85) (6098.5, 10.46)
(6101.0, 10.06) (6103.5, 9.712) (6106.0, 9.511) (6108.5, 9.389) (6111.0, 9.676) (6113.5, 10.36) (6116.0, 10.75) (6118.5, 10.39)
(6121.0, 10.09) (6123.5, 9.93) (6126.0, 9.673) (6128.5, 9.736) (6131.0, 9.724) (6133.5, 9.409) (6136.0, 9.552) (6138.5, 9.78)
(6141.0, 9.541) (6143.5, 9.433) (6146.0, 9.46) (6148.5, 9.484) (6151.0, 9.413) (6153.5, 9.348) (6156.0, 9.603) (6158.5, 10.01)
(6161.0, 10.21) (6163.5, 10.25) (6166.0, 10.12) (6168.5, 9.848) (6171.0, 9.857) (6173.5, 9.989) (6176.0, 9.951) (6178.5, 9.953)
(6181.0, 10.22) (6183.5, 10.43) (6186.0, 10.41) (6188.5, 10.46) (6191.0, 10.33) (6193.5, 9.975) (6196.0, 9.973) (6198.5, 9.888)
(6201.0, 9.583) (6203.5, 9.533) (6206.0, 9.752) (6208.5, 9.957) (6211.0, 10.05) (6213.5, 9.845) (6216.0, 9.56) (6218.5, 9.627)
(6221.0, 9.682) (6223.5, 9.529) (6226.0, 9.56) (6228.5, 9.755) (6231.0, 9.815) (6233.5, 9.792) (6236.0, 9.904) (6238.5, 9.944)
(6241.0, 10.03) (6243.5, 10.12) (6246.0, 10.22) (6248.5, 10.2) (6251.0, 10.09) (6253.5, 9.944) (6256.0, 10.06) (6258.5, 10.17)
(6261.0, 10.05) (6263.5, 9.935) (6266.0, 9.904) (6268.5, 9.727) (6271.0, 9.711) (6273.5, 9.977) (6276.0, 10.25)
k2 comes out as -9.52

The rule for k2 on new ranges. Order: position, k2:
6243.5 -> -9.55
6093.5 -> -9.97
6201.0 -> -9.32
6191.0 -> -9.64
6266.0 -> -9.46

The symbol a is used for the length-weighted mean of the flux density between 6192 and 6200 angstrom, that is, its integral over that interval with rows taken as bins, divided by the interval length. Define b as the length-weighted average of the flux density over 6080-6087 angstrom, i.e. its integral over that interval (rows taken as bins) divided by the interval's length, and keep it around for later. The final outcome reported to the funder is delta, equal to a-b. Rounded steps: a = 9.9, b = 10.1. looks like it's -0.2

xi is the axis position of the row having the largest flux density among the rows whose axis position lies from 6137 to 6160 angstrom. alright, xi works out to 6158.5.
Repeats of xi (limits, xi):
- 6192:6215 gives 6211.0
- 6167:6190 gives 6188.5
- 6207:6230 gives 6211.0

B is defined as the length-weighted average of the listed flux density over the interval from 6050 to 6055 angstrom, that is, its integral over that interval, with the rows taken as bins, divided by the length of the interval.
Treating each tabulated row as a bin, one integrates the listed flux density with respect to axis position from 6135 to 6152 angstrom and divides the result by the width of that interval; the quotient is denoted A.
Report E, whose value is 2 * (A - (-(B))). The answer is 38.6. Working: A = 9.5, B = 9.8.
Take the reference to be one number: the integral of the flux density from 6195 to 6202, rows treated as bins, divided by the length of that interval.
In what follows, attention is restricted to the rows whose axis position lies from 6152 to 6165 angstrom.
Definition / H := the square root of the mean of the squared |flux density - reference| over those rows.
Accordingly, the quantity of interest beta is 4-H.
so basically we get 3.64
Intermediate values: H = 0.36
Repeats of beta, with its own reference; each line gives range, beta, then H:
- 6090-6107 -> 3.15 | 0.85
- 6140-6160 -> 3.66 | 0.34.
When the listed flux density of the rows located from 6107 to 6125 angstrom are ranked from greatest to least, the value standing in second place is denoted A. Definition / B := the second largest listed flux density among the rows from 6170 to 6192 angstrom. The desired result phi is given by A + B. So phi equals 20.8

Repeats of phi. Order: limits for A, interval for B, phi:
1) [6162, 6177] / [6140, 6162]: 20.1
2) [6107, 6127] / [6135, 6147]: 19.9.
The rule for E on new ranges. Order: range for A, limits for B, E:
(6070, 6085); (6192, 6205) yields 39.4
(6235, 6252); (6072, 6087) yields 40.1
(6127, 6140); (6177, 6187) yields 39.8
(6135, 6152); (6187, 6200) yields 39.3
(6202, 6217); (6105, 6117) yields 39.4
